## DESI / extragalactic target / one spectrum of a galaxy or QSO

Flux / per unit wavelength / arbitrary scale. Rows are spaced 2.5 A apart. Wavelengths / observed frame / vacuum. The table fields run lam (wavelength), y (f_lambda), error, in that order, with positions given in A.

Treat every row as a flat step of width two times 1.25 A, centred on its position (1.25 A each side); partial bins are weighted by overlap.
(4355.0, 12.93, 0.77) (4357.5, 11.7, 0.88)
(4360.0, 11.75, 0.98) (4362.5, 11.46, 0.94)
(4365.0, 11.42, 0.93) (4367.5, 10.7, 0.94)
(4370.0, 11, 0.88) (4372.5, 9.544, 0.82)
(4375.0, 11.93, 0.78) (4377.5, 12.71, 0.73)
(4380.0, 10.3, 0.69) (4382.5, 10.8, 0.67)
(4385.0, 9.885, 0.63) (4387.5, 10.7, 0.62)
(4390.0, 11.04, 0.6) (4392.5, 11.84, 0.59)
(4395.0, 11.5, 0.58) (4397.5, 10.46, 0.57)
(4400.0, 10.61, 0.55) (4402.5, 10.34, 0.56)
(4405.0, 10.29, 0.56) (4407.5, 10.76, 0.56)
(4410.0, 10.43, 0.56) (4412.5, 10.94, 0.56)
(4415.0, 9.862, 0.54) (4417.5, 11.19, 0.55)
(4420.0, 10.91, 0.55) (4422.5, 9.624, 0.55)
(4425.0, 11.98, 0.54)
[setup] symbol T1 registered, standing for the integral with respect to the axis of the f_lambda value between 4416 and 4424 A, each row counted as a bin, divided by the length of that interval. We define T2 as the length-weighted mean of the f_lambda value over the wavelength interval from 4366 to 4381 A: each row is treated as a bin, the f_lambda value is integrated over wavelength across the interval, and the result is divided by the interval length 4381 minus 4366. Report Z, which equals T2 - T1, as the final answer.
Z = 0.5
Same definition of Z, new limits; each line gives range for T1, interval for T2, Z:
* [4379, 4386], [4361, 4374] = 0.5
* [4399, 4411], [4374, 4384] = 0.9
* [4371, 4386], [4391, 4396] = 0.8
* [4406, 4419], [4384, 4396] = 0.4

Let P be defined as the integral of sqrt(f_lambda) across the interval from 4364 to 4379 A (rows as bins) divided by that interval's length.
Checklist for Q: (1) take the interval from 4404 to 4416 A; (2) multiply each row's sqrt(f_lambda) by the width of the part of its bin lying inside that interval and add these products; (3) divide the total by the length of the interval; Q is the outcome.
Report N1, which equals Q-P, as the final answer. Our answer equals -0.11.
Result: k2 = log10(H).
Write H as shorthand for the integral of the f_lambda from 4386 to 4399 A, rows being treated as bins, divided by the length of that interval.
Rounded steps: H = 11.1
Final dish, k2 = 1.044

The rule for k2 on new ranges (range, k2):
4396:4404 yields 1.021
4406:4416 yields 1.022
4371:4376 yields 1.029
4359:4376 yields 1.045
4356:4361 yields 1.071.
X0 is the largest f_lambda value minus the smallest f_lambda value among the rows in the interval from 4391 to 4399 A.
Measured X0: 1.4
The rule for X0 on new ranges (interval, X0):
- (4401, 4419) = 1.3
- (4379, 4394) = 2.0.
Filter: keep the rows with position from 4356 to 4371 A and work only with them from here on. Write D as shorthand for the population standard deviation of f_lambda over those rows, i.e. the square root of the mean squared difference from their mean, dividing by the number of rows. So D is 0.37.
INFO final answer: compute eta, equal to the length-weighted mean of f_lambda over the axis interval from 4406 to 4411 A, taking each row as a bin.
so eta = 10.6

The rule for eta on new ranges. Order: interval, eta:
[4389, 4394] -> 11.5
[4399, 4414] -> 10.5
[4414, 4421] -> 10.7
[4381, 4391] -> 10.6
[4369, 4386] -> 10.9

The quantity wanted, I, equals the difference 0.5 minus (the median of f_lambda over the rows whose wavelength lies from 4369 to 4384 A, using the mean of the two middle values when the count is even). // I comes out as -10.4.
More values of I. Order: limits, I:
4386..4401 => -10.4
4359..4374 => -10.7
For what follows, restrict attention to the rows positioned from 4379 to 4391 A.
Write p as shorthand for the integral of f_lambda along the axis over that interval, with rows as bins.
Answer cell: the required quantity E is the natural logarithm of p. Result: 4.8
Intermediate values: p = 126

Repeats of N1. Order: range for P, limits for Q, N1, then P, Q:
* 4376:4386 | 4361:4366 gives 0.08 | 3.31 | 3.38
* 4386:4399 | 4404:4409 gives -0.08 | 3.33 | 3.25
